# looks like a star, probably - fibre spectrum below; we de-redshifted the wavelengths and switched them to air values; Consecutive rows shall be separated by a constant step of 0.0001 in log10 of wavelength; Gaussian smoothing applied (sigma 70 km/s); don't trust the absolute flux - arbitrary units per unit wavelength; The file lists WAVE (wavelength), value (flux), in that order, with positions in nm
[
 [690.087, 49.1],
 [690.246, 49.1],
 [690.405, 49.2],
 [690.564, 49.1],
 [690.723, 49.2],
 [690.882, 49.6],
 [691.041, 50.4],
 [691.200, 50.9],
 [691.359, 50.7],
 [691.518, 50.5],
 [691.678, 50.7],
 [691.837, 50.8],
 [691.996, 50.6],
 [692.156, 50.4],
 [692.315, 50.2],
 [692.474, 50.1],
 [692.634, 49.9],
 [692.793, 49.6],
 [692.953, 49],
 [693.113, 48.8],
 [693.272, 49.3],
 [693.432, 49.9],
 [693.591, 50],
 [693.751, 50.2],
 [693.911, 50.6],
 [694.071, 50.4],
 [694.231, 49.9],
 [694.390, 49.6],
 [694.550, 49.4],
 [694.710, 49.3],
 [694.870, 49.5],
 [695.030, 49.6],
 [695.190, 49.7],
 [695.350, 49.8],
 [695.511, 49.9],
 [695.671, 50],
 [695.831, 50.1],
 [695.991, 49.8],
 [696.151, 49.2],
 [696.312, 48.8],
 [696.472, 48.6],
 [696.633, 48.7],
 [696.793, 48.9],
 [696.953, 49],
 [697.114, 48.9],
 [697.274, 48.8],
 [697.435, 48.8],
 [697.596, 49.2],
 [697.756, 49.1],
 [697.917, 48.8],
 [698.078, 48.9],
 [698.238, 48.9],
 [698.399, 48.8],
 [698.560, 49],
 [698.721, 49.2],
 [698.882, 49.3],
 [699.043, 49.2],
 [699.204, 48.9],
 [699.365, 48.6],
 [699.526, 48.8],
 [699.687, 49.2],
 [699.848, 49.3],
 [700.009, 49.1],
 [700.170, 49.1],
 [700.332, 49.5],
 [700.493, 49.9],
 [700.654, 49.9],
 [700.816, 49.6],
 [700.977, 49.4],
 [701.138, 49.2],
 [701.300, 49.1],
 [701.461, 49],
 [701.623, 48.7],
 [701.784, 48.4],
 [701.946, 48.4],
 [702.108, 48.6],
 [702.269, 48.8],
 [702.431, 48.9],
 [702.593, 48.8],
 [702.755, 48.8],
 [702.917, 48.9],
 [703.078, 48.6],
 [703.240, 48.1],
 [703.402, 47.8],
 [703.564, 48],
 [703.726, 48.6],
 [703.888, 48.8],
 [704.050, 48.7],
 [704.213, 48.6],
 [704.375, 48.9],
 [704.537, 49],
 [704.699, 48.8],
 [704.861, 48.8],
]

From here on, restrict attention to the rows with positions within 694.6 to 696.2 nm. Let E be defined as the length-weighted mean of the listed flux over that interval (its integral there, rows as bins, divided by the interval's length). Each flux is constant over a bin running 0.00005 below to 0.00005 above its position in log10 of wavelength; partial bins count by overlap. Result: 49.7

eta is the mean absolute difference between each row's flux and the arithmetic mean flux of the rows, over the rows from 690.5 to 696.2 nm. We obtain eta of 0.45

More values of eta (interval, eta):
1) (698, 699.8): 0.18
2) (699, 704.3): 0.36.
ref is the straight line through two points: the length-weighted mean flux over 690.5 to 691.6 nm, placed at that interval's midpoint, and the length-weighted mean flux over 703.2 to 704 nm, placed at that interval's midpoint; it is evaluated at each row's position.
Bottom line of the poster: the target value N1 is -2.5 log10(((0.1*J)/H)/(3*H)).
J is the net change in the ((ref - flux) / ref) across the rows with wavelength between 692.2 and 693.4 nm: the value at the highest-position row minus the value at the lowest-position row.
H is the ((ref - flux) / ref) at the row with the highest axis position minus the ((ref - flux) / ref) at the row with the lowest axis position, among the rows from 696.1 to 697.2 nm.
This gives -4.2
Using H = 0.003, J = 0.015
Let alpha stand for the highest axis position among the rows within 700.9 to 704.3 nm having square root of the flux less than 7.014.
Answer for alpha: 704.213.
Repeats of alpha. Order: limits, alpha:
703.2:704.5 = 704.375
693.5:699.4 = 699.365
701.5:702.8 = 702.755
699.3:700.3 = 700.170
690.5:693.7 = 693.113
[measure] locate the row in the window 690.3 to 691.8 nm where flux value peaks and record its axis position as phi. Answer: 691.200 nm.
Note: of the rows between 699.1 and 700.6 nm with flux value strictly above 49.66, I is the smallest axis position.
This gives 700.493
